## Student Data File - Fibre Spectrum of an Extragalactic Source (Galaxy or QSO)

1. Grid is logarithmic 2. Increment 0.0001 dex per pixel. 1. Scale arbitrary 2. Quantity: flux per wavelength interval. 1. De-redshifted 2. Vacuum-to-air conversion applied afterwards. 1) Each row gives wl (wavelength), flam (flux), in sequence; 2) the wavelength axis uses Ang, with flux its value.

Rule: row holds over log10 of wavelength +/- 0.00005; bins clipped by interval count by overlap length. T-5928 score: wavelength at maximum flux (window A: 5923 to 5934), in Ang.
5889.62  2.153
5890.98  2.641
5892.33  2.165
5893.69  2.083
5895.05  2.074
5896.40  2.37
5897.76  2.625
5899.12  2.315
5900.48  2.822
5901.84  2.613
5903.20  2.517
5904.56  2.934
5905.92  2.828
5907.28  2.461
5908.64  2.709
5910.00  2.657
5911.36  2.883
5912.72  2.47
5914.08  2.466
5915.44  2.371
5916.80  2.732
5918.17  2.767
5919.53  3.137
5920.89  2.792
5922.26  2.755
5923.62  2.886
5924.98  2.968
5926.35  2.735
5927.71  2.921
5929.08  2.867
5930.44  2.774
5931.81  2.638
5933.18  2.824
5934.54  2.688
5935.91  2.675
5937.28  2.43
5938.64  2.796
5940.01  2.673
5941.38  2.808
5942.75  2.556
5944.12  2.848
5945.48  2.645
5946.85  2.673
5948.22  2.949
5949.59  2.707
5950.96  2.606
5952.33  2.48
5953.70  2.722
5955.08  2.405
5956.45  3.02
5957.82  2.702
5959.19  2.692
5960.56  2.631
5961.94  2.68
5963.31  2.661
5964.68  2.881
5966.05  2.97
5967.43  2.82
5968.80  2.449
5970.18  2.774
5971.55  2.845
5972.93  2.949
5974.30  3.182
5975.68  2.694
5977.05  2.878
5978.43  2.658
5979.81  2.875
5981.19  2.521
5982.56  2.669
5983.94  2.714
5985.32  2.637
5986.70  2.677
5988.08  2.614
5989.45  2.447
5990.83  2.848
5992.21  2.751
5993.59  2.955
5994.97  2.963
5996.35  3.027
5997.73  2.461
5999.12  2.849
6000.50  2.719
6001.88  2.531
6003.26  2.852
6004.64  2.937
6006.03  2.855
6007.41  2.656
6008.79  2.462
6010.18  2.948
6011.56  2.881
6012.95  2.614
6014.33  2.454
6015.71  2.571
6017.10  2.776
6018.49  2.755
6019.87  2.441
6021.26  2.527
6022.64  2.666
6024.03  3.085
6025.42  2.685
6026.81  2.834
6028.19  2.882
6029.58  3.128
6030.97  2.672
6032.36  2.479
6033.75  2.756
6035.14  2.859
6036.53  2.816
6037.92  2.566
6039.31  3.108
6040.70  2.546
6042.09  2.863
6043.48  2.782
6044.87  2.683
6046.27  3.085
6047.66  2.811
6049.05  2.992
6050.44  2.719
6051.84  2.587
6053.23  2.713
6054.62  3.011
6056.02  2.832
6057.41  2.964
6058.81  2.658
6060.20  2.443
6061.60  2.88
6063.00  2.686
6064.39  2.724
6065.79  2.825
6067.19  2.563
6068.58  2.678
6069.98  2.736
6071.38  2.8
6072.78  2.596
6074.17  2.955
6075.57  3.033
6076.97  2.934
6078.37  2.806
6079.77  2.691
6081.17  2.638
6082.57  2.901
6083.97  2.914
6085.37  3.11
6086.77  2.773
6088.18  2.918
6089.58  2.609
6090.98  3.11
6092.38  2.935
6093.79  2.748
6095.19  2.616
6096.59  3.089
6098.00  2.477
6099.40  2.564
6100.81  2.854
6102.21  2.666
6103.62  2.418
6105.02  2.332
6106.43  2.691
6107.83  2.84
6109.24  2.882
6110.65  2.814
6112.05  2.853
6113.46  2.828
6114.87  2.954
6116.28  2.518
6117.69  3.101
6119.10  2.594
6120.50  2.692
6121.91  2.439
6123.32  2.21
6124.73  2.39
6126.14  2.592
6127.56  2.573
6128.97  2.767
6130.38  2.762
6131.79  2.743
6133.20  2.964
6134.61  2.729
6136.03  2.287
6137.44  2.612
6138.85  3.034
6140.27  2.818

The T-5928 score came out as 5924.98 Ang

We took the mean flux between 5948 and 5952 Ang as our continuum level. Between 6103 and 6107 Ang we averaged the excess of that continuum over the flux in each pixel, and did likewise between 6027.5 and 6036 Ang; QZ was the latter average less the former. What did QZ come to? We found -0.32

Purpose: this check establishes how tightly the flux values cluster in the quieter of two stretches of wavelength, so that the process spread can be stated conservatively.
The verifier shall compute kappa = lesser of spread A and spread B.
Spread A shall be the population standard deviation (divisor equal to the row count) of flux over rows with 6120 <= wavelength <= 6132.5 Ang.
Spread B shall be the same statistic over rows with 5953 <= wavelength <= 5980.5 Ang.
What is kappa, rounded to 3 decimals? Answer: 0.181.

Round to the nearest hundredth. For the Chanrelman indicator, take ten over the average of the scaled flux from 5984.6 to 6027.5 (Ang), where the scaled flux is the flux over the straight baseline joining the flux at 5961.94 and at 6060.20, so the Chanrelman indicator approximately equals 9.44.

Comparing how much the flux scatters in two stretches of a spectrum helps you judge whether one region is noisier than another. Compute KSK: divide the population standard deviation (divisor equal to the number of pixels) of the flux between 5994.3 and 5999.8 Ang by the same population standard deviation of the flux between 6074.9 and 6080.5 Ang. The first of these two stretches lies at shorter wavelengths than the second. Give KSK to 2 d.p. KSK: 1.70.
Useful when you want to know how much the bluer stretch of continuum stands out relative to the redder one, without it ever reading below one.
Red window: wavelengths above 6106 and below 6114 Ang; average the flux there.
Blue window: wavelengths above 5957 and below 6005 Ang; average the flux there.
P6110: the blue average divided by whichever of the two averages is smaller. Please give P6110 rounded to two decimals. 1.00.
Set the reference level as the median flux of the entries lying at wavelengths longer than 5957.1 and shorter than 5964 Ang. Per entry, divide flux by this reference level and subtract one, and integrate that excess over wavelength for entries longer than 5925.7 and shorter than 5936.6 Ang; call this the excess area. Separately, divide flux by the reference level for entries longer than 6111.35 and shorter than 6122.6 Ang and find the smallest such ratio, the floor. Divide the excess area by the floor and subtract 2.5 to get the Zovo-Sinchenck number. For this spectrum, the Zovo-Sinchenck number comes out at -2.12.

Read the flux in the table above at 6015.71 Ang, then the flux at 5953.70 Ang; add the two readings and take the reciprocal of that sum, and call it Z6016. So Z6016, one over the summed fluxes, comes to 0.189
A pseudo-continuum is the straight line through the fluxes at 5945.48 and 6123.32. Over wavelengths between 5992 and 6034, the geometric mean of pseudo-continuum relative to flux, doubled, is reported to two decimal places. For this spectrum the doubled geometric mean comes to 1.81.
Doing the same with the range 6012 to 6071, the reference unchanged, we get 1.76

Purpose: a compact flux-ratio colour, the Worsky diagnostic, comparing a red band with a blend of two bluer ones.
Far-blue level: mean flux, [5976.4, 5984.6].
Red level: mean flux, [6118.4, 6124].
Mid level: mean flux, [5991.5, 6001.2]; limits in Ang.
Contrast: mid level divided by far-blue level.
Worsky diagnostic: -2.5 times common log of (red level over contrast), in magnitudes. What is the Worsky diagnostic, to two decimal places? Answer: -0.95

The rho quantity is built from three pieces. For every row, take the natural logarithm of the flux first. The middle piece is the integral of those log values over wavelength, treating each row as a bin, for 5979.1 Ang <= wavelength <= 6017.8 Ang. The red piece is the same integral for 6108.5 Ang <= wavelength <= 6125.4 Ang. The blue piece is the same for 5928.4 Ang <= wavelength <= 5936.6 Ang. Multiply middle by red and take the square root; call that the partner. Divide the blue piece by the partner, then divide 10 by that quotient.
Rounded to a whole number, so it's 31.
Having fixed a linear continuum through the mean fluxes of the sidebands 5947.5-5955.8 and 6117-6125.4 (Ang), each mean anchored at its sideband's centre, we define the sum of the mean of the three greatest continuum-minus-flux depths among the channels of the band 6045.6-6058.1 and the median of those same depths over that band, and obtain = -0.30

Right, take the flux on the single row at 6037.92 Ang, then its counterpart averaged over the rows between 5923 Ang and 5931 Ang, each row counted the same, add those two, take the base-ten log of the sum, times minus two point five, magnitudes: -1.84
